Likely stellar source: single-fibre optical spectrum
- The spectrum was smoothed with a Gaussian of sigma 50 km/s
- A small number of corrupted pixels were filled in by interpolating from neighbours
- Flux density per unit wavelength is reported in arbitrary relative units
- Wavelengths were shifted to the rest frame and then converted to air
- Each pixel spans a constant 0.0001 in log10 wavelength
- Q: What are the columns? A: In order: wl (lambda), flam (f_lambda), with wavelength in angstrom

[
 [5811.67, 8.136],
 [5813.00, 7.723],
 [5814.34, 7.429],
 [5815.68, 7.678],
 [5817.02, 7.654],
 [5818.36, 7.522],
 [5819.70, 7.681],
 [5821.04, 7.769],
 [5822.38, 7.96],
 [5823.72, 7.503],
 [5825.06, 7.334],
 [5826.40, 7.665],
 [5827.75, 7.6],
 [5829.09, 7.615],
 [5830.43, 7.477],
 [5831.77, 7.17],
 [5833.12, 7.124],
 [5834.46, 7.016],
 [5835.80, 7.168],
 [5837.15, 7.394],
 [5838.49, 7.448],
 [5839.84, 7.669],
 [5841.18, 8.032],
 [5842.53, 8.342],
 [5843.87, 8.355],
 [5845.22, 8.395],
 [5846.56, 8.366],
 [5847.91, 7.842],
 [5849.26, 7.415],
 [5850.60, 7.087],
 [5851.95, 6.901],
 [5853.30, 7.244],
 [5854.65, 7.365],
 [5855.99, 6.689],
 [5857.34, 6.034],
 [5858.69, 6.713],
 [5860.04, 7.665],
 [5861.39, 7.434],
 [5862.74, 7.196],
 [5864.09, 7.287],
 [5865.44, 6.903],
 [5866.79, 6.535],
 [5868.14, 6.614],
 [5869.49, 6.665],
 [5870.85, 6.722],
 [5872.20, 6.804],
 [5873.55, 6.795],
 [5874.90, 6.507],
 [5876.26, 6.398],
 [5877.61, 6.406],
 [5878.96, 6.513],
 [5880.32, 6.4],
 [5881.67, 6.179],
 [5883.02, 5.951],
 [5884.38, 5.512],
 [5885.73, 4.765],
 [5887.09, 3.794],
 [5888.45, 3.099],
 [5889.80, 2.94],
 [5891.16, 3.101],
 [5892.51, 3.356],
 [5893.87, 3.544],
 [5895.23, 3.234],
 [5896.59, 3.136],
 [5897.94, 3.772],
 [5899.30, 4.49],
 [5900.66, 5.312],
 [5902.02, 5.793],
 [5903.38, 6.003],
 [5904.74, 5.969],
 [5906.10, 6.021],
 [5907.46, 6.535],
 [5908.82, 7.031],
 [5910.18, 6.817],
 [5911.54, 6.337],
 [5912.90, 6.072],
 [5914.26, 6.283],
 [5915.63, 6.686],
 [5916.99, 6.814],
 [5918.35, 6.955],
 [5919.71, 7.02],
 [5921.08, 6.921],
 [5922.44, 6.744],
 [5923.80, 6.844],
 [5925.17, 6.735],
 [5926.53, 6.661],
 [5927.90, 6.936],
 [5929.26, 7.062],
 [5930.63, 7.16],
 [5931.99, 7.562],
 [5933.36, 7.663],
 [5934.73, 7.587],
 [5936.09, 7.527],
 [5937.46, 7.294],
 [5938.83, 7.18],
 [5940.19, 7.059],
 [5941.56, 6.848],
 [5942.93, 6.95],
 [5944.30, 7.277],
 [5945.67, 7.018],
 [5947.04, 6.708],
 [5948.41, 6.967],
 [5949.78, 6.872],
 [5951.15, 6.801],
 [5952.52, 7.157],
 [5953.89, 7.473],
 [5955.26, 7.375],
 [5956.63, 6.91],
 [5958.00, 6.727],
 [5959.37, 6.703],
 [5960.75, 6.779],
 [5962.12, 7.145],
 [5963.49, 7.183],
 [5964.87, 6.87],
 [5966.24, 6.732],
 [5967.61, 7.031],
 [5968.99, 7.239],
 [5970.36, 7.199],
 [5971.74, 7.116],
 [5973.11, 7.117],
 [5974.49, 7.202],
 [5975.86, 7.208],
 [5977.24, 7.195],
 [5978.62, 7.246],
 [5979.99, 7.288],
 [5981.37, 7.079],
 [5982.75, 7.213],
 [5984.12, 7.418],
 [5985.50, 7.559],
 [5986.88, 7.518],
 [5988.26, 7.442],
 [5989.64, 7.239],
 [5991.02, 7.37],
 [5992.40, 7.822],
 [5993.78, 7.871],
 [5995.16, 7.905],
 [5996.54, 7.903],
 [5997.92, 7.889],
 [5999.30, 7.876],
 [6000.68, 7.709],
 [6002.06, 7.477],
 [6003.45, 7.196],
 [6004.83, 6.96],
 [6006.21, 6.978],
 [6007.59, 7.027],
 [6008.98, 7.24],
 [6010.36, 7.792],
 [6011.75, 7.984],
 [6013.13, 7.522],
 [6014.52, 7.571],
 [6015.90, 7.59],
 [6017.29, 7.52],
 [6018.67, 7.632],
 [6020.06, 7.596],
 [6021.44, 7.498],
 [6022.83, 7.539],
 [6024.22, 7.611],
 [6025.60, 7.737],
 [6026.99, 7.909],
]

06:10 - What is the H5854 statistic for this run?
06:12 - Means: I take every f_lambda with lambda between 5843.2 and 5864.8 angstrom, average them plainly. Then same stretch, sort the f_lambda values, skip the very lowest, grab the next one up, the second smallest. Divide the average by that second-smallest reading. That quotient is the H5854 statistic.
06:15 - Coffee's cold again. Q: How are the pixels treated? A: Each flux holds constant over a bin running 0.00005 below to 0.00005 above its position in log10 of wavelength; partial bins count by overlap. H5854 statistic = 1.10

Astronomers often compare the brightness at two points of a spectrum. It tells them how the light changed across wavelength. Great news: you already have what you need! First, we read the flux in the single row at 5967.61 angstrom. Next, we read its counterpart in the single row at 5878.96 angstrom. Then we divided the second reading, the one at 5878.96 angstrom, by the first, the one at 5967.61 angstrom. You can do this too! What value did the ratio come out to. 0.93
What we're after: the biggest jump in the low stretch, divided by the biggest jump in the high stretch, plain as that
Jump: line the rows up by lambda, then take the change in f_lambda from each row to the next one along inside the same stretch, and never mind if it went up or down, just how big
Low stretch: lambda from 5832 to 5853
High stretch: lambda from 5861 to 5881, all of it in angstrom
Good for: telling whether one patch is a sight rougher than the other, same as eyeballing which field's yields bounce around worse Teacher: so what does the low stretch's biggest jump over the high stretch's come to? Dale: 1.36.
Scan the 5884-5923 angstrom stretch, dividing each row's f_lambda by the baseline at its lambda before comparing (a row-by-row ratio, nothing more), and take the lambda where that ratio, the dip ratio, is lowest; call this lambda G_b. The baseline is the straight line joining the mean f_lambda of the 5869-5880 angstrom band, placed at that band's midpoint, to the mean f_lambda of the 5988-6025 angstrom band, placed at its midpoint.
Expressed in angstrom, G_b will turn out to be 5889.80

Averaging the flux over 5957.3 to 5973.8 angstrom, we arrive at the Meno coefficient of 6.99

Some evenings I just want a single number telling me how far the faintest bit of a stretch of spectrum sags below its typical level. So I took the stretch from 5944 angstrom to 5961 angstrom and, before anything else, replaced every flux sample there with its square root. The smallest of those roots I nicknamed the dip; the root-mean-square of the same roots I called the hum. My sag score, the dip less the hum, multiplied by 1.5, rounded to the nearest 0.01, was -0.08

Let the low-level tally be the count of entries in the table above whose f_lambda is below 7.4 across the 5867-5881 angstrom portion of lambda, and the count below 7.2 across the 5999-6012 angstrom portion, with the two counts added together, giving 14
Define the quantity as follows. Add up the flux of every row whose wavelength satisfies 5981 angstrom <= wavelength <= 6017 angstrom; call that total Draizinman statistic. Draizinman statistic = 195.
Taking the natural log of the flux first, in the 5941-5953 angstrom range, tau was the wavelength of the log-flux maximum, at 5944.30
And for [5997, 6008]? 5997.92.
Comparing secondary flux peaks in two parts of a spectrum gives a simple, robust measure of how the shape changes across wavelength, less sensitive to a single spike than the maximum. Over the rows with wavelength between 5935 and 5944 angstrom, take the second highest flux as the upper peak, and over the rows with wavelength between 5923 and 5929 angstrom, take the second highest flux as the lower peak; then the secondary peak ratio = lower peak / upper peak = 0.94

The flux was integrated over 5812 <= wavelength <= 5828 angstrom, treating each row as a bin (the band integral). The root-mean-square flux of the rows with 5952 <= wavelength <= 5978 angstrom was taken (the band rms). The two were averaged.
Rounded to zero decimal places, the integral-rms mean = 65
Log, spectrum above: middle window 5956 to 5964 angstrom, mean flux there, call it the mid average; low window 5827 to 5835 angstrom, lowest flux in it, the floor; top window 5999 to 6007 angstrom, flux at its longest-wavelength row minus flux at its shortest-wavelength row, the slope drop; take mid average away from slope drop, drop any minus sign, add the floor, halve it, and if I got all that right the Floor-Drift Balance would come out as 7.4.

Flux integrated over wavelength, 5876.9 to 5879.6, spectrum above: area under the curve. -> 17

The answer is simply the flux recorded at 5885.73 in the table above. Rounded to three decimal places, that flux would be 4.765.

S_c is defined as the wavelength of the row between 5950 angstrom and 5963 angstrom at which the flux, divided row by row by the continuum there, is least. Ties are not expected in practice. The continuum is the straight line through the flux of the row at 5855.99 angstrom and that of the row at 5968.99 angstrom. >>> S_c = 5959.37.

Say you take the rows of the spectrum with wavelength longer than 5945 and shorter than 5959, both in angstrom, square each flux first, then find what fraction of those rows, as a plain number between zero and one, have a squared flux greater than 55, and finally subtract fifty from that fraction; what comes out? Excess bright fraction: -49.9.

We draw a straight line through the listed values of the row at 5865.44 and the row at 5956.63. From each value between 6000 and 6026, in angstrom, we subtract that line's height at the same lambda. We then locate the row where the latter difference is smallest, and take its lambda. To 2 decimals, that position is 6004.83 angstrom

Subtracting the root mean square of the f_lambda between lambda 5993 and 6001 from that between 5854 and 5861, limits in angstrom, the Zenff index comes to -0.9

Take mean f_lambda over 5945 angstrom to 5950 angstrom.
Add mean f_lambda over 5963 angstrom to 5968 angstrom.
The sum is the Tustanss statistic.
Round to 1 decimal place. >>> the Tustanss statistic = 13.8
